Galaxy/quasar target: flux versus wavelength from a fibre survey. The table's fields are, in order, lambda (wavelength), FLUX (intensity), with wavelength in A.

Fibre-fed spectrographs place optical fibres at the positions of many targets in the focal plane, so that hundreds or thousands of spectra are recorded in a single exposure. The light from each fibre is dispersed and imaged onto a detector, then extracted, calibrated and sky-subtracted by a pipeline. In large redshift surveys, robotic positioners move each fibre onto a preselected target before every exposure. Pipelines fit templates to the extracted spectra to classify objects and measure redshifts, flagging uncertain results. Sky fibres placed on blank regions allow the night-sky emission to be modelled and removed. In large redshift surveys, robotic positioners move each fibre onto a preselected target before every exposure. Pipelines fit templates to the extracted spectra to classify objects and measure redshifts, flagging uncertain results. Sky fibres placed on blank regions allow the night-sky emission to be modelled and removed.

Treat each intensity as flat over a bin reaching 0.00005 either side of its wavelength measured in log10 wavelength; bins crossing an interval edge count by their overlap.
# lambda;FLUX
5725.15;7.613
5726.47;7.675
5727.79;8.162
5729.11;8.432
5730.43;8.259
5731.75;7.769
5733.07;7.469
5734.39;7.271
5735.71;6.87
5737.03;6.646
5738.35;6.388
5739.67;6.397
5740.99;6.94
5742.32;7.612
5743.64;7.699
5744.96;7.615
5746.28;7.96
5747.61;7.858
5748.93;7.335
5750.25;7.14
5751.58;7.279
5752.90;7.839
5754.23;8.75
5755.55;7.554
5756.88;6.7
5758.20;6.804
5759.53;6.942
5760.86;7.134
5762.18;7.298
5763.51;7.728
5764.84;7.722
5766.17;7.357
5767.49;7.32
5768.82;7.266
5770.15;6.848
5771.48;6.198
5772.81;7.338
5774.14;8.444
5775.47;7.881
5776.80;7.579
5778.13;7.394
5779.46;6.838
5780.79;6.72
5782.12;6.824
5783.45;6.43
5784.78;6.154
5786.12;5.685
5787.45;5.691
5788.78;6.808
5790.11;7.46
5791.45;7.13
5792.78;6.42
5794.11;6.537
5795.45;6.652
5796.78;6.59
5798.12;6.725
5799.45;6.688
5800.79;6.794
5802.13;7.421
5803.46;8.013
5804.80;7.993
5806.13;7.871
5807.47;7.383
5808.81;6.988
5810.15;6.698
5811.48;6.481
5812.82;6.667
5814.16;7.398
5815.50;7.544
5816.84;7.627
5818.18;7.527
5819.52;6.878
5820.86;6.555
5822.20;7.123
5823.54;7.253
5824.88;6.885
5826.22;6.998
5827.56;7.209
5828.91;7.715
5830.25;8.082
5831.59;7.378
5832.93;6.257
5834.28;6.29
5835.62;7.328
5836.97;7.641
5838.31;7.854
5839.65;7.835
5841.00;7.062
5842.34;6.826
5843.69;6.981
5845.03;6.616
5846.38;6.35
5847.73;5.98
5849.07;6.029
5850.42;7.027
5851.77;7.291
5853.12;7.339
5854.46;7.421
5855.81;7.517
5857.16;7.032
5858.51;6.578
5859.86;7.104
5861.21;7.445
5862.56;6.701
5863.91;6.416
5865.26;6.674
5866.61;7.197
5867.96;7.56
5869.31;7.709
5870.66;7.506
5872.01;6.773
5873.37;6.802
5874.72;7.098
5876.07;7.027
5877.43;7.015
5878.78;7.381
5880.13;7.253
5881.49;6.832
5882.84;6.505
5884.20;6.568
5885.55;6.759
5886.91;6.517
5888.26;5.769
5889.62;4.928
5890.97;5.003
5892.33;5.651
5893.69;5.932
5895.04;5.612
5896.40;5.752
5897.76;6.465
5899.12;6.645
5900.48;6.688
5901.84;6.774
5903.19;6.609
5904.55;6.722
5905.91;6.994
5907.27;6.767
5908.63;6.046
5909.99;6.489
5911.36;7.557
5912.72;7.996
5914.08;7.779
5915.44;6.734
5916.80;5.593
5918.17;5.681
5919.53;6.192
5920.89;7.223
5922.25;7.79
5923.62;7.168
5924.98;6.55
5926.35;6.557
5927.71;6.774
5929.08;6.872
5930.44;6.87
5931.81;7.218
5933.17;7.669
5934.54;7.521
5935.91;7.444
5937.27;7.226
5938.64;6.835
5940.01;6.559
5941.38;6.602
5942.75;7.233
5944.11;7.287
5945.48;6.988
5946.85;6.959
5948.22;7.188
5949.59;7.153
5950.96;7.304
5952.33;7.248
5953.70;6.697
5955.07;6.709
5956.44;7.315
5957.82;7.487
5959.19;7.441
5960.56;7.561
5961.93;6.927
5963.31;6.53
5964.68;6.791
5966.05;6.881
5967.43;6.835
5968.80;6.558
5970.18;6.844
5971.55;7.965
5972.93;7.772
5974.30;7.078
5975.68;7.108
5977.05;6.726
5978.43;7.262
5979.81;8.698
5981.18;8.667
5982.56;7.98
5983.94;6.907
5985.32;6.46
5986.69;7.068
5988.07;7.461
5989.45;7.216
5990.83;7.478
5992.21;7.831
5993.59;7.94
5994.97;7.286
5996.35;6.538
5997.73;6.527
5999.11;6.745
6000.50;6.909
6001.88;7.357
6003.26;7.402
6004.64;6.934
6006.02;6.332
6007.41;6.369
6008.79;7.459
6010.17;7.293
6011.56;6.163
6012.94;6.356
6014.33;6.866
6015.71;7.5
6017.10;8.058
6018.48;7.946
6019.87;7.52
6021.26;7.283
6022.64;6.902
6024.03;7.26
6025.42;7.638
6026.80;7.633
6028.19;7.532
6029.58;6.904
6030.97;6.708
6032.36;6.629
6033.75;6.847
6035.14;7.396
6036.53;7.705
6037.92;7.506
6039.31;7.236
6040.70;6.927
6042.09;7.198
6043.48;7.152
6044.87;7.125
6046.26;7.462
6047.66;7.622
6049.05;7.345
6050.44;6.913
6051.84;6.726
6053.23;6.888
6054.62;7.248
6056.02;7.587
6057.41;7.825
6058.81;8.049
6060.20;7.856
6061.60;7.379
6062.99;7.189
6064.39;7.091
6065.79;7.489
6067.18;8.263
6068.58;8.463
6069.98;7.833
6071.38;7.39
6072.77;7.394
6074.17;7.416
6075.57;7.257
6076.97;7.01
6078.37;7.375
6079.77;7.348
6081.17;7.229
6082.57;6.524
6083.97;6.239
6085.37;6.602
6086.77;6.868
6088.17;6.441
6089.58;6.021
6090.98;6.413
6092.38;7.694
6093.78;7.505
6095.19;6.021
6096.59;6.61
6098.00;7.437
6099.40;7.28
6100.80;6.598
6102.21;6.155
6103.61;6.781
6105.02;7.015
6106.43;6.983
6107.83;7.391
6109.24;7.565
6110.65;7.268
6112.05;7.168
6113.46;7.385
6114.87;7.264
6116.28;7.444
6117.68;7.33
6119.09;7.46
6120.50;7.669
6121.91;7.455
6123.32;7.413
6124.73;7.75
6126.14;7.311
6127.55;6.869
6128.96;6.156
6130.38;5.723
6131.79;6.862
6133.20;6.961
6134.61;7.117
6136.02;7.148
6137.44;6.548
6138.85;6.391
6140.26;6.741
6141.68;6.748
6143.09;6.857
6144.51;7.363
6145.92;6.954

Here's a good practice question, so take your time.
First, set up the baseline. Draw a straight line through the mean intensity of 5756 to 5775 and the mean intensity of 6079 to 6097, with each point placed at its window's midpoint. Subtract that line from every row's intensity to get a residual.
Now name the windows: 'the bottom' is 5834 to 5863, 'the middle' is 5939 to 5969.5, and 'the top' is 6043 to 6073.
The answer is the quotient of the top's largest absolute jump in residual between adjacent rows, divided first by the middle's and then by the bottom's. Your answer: 1.2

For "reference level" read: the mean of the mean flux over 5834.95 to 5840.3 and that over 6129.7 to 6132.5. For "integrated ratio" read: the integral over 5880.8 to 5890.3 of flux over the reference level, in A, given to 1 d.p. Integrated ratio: 8.5 A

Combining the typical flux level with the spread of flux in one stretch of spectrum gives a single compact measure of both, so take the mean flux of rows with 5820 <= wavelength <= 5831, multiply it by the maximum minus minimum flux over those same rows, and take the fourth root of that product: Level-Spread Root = 1.82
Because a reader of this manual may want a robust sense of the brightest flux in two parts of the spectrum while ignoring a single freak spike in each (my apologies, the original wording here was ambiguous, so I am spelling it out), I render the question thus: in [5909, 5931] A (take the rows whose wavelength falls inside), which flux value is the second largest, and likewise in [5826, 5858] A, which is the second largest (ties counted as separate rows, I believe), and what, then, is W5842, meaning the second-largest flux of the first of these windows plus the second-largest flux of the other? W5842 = 15.6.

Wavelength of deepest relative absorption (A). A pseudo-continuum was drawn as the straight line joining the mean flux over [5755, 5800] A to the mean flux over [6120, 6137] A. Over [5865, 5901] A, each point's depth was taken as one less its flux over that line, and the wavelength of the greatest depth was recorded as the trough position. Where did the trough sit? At 5889.62 A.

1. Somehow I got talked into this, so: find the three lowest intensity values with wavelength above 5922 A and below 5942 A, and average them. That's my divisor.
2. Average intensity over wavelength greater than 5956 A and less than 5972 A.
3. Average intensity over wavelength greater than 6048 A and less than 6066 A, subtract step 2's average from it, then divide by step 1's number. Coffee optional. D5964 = 0.04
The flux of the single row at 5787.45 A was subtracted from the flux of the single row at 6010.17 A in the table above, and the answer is 1.6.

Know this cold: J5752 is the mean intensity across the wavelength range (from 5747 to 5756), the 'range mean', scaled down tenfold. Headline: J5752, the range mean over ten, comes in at 0.77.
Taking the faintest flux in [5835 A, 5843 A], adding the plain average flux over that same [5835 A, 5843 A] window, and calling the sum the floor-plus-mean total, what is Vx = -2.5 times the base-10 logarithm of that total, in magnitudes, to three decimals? -2.885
